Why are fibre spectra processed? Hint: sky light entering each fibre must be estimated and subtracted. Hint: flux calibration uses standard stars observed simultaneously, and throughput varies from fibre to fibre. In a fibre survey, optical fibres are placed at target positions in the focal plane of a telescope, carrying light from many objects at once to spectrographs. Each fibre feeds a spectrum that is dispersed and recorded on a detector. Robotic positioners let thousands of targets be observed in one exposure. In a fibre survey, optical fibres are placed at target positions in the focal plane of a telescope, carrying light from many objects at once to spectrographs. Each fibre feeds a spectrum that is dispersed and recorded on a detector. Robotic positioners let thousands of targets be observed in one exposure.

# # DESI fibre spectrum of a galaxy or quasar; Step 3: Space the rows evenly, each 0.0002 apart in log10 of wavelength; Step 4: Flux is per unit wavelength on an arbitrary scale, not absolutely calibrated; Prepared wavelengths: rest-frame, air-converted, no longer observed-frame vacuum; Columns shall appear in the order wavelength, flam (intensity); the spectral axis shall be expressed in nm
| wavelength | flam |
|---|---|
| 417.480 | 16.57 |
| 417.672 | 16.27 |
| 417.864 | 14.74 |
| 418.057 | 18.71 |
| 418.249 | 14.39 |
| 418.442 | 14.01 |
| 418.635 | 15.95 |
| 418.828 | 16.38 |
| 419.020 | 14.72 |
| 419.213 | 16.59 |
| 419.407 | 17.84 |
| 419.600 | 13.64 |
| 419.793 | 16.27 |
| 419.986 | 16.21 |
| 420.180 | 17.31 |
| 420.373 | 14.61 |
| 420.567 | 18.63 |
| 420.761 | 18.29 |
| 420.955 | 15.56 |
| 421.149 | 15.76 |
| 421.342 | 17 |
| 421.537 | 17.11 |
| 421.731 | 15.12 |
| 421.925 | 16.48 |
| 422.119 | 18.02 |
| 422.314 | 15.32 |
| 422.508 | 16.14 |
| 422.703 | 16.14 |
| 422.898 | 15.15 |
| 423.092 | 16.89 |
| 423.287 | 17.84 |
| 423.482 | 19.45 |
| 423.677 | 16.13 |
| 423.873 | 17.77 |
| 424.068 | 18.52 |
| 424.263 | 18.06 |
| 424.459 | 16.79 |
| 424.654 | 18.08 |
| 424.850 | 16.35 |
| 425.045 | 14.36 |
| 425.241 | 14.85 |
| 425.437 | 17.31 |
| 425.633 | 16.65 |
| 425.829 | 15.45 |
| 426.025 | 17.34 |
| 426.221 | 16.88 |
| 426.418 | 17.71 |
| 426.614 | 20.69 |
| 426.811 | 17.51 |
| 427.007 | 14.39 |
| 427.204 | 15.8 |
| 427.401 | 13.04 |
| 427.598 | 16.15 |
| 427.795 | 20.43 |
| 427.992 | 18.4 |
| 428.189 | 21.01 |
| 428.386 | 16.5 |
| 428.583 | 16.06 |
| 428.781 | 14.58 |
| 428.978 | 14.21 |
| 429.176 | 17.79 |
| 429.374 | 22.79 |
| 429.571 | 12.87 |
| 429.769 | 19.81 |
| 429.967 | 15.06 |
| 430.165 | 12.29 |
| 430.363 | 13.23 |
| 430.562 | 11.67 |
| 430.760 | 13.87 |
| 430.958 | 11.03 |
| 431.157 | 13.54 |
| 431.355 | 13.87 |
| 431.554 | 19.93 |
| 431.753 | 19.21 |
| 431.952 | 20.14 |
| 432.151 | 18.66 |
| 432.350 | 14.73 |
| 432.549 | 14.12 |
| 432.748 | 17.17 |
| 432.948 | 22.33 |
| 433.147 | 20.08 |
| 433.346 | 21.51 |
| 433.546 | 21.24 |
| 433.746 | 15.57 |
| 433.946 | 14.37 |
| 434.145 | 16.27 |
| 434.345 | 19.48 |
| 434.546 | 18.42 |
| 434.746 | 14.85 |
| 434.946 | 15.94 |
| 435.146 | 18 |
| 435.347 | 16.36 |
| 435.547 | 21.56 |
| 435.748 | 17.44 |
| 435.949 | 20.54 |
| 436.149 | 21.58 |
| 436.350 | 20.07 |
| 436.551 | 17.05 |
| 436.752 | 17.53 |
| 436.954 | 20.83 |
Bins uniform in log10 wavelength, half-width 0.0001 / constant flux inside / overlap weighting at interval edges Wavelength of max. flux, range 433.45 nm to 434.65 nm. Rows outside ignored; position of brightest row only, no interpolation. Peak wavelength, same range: 433.546 nm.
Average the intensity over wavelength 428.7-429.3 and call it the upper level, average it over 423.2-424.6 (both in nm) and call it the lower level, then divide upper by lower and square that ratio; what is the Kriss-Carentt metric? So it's 0.8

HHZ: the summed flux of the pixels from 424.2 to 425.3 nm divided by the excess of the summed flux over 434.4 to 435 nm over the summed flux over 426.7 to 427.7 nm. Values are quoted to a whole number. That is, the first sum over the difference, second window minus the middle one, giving -4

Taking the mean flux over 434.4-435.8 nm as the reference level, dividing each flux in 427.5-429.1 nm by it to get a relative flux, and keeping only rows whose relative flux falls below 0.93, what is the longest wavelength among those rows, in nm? 428.978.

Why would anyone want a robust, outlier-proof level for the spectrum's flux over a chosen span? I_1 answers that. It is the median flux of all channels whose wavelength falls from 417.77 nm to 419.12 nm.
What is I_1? 14.7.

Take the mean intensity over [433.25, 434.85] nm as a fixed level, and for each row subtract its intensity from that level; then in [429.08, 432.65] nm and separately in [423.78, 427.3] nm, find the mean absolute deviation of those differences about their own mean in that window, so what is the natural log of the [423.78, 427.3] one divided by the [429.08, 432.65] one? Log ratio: -0.9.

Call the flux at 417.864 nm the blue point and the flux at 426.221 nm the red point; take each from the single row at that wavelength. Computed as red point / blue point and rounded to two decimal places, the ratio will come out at 1.15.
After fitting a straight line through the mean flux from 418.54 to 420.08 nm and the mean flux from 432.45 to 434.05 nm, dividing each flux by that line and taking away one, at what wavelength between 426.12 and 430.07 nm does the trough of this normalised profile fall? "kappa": 429.571 nm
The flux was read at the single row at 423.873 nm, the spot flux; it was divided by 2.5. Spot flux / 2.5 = 7.11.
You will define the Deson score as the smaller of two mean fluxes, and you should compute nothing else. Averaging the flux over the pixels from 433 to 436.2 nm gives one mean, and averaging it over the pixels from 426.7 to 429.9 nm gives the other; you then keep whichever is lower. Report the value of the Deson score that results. 17.0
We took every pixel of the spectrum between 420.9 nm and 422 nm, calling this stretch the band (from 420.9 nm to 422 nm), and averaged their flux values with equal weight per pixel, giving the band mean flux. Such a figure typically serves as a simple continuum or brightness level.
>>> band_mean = 16.2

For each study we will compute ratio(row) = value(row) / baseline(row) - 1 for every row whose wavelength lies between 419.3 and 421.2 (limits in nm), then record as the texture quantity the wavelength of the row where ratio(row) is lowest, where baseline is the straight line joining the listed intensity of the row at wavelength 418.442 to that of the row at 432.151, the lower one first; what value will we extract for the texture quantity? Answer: 419.600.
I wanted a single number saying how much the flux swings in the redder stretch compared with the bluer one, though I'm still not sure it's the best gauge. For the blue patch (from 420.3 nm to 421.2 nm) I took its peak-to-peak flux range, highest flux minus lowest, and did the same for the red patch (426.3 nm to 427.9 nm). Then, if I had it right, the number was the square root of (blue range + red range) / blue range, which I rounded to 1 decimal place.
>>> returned 1.7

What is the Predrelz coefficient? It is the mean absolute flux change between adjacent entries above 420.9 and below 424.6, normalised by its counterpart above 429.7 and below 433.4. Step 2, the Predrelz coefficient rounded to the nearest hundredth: 0.52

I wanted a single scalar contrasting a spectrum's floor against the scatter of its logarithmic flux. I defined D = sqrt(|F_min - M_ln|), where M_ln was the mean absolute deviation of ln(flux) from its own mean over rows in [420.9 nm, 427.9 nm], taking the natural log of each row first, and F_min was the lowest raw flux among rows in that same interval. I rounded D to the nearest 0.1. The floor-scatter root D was 3.6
